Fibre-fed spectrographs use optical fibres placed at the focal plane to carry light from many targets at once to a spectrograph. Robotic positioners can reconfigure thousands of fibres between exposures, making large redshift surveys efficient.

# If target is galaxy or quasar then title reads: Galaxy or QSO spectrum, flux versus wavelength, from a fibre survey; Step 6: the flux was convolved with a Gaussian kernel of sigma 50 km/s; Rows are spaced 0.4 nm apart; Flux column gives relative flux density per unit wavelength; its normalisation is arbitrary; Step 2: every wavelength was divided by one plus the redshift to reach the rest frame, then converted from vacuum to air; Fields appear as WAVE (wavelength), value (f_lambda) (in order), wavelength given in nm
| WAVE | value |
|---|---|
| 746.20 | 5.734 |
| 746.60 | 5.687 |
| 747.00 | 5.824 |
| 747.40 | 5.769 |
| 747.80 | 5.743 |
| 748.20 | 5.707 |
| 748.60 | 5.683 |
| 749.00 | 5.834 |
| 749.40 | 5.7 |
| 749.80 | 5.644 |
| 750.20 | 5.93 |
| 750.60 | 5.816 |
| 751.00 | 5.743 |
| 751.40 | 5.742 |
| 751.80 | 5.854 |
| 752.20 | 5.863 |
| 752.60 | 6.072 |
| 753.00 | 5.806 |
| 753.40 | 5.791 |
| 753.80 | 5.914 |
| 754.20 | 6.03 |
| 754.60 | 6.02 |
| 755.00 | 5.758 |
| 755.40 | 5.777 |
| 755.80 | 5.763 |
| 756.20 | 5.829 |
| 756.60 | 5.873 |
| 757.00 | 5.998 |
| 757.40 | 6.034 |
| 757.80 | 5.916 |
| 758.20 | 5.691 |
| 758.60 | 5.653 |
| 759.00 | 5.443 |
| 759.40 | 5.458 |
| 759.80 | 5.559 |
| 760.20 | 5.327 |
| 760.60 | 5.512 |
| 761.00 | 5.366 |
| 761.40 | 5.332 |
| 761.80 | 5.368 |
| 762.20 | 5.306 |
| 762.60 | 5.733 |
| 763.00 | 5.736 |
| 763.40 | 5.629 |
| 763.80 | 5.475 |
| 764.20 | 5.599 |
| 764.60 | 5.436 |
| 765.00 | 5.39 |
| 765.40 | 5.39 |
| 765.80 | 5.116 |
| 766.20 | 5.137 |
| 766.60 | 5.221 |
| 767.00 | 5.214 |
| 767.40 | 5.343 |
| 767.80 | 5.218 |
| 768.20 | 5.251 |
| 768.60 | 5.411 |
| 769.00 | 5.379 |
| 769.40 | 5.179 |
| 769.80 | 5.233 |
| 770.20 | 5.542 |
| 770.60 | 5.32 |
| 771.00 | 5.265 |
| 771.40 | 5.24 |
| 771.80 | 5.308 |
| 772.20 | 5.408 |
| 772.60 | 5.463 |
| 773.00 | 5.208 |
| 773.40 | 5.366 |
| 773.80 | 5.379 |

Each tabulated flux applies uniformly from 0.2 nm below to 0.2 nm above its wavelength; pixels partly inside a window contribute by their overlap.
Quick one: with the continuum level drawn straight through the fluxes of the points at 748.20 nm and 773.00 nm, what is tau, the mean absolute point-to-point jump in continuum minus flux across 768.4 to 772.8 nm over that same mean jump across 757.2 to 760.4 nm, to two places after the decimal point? 0.86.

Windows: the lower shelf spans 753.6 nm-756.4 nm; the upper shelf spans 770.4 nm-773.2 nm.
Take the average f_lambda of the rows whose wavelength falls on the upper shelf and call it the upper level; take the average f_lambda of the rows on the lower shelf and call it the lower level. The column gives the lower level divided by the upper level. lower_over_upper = 1.10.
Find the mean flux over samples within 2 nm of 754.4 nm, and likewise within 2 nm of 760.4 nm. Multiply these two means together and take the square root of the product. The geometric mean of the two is 5.65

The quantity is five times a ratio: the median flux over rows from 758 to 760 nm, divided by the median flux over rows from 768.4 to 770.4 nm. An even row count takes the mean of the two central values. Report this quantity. 5.17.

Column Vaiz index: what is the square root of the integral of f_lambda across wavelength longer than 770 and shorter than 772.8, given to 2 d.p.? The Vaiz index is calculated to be 3.88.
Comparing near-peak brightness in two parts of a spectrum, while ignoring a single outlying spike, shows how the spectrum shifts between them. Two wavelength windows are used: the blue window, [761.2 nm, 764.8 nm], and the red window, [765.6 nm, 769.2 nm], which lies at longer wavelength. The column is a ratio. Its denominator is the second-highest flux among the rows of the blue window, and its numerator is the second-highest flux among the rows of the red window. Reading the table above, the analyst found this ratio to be 0.94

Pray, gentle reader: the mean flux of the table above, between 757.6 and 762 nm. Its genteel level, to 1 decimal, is 5.5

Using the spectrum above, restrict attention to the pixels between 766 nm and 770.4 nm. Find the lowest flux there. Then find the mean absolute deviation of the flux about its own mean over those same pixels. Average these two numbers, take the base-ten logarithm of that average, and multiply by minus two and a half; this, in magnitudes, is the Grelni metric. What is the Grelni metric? -1.04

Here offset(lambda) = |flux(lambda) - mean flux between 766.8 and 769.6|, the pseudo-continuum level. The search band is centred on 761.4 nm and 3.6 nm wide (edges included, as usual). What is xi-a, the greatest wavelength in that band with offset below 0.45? 762.60 nm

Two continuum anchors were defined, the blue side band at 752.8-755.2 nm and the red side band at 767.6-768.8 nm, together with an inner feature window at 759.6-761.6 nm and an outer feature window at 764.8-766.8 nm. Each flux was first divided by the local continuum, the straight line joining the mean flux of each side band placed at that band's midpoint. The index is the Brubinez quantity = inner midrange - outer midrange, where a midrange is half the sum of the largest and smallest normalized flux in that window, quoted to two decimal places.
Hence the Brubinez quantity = -0.01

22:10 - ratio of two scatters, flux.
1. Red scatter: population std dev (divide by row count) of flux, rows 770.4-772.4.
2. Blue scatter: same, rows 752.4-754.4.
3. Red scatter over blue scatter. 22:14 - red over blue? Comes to 0.51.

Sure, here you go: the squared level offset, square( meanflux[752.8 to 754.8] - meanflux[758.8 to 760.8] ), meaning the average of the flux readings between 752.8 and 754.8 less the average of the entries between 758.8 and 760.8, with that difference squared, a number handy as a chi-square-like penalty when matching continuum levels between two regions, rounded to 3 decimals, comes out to 0.205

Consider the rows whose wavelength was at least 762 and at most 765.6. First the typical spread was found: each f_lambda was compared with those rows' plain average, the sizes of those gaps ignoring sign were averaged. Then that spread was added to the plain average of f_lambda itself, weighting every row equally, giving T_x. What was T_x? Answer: 5.7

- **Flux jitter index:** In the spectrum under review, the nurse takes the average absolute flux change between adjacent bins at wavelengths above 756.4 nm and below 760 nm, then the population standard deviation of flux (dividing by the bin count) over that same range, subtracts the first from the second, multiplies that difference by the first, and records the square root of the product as 0.11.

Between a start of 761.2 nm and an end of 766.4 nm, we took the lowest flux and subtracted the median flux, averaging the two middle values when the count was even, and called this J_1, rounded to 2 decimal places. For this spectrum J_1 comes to -0.27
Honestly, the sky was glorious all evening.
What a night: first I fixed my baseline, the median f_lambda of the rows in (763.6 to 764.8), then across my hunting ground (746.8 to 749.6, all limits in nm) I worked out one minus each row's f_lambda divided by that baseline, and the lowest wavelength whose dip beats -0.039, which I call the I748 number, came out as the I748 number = 748.60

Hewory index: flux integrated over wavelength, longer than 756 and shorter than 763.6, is 42.7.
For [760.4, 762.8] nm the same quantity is 13.0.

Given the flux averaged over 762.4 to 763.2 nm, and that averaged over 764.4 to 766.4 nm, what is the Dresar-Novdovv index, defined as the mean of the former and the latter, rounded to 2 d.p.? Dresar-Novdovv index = 5.51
